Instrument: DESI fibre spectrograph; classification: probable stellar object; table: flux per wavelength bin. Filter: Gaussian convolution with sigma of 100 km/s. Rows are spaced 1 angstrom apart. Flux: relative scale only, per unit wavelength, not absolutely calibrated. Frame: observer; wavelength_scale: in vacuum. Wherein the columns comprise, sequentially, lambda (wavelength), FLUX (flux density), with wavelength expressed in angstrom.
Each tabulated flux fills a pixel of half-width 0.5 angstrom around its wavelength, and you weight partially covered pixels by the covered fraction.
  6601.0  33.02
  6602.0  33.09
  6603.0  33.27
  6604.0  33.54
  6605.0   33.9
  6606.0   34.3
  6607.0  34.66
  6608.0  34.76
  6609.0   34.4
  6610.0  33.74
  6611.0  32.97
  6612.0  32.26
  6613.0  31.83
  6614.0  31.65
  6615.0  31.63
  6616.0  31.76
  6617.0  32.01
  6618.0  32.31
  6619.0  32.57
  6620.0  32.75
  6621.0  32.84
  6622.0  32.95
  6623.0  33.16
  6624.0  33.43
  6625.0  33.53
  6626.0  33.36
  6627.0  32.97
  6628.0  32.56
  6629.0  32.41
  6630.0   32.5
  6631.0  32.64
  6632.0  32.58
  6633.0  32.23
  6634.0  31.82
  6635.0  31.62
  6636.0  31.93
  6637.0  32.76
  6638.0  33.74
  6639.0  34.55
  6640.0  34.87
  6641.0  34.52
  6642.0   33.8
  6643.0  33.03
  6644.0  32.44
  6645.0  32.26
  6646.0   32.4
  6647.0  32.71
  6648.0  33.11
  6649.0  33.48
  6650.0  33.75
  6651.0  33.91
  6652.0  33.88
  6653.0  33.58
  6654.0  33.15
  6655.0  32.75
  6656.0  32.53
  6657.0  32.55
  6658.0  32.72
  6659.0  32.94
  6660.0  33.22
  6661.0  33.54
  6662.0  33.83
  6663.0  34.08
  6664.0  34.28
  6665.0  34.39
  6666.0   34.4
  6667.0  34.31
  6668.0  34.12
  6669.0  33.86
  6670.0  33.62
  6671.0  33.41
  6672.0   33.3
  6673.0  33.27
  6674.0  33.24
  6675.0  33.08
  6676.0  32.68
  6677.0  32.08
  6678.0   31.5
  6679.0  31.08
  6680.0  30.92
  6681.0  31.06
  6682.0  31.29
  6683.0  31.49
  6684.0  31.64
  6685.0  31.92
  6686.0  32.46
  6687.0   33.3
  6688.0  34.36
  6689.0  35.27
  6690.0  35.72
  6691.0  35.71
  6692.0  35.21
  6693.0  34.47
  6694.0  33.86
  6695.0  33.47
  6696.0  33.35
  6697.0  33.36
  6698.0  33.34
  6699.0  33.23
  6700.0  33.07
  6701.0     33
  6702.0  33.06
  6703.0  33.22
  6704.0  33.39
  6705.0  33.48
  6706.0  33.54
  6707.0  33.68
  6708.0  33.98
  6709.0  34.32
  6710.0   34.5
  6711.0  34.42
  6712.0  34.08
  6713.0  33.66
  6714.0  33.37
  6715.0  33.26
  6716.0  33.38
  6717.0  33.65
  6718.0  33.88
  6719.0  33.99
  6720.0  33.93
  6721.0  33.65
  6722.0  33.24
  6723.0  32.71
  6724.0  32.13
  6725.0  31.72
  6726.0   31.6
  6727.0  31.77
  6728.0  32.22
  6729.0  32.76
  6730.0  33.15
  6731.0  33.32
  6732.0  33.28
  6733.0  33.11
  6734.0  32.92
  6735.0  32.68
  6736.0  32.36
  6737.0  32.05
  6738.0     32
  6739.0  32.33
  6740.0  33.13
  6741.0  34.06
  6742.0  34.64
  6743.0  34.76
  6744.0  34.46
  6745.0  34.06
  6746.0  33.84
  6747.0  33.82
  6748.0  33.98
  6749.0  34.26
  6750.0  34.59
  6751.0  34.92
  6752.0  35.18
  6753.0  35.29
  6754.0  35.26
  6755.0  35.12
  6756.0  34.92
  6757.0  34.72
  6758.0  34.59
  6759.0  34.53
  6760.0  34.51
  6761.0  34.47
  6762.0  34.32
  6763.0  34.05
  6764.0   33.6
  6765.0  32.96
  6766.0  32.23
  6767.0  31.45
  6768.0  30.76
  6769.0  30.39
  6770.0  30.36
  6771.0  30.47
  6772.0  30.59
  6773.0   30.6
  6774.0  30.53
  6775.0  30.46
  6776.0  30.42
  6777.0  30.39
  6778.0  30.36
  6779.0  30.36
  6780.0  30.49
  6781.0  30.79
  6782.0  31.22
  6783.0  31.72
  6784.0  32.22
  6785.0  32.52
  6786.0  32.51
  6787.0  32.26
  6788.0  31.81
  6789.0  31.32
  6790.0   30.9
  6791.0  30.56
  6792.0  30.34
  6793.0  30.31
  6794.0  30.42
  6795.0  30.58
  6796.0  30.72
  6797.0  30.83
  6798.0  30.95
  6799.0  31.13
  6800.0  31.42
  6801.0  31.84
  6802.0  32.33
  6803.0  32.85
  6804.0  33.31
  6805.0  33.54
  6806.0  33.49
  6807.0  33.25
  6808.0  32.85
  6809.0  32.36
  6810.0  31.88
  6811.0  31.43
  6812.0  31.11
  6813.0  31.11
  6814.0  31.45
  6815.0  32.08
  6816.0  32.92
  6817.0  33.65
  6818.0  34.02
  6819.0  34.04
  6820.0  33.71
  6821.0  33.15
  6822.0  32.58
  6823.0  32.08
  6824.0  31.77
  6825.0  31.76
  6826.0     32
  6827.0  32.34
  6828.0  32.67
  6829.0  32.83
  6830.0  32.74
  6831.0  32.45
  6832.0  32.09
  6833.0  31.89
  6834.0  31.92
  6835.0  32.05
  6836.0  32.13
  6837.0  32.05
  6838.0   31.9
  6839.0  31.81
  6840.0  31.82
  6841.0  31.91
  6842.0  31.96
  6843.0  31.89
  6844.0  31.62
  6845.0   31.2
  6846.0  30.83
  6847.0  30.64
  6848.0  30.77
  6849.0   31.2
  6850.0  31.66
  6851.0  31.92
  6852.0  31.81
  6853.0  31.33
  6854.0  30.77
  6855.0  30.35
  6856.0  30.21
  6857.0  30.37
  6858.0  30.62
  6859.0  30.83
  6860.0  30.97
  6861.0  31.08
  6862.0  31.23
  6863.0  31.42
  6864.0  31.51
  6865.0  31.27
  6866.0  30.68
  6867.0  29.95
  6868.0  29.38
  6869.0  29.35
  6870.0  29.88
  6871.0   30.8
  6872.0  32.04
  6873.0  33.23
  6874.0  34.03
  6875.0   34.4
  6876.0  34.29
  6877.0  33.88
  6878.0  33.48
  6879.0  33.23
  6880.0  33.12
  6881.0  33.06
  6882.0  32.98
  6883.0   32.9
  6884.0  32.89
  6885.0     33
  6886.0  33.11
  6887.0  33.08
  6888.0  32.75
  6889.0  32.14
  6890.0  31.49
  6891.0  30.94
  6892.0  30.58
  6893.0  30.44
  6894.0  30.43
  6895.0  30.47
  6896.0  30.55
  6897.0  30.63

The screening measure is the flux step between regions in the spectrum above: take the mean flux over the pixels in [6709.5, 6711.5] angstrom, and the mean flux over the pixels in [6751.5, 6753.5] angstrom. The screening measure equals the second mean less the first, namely 0.8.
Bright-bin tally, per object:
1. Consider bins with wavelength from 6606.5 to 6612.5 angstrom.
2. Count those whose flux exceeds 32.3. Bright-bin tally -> 5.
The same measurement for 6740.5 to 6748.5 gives 8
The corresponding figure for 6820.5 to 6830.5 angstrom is 6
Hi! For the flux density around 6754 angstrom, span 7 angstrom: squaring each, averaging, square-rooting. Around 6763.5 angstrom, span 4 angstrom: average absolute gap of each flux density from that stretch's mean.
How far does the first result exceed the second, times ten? 346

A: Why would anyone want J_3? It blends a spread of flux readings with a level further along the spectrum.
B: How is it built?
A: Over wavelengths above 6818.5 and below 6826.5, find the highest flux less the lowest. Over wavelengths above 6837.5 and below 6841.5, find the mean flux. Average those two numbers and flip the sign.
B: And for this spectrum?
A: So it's -17.1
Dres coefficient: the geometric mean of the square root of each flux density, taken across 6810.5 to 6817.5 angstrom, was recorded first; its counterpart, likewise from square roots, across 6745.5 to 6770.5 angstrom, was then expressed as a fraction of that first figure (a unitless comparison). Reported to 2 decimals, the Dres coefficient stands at 1.03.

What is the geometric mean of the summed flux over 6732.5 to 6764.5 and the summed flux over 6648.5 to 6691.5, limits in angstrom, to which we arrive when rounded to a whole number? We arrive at 1247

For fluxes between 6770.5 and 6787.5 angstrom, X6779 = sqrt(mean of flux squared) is 31.1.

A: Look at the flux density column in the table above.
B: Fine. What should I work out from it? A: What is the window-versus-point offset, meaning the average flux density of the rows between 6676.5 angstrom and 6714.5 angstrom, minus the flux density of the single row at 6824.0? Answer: 1.5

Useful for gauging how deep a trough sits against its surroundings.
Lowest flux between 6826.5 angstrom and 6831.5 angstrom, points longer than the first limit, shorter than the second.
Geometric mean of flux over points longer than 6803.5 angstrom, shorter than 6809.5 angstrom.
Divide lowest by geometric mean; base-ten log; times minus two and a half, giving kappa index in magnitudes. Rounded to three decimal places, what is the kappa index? 0.026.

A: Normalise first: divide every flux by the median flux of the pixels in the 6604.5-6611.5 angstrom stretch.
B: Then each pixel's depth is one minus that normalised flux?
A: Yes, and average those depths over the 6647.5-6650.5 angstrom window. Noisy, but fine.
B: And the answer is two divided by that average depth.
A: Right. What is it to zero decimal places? 80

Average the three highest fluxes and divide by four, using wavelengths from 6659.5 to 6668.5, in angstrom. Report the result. 8.59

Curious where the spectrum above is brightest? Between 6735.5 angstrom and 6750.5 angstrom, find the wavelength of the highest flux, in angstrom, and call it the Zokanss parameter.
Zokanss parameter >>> 6743.0 angstrom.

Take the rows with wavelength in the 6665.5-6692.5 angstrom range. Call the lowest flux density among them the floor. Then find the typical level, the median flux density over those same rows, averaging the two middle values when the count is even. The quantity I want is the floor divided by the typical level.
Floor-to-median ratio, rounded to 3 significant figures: 0.929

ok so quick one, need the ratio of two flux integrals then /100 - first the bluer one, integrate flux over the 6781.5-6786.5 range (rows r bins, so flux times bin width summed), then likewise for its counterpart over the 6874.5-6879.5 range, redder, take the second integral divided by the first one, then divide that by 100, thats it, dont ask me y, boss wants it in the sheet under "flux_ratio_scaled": 0.0106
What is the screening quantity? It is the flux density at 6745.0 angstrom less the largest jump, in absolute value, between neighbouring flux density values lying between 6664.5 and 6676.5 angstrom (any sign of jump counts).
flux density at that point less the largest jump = 34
